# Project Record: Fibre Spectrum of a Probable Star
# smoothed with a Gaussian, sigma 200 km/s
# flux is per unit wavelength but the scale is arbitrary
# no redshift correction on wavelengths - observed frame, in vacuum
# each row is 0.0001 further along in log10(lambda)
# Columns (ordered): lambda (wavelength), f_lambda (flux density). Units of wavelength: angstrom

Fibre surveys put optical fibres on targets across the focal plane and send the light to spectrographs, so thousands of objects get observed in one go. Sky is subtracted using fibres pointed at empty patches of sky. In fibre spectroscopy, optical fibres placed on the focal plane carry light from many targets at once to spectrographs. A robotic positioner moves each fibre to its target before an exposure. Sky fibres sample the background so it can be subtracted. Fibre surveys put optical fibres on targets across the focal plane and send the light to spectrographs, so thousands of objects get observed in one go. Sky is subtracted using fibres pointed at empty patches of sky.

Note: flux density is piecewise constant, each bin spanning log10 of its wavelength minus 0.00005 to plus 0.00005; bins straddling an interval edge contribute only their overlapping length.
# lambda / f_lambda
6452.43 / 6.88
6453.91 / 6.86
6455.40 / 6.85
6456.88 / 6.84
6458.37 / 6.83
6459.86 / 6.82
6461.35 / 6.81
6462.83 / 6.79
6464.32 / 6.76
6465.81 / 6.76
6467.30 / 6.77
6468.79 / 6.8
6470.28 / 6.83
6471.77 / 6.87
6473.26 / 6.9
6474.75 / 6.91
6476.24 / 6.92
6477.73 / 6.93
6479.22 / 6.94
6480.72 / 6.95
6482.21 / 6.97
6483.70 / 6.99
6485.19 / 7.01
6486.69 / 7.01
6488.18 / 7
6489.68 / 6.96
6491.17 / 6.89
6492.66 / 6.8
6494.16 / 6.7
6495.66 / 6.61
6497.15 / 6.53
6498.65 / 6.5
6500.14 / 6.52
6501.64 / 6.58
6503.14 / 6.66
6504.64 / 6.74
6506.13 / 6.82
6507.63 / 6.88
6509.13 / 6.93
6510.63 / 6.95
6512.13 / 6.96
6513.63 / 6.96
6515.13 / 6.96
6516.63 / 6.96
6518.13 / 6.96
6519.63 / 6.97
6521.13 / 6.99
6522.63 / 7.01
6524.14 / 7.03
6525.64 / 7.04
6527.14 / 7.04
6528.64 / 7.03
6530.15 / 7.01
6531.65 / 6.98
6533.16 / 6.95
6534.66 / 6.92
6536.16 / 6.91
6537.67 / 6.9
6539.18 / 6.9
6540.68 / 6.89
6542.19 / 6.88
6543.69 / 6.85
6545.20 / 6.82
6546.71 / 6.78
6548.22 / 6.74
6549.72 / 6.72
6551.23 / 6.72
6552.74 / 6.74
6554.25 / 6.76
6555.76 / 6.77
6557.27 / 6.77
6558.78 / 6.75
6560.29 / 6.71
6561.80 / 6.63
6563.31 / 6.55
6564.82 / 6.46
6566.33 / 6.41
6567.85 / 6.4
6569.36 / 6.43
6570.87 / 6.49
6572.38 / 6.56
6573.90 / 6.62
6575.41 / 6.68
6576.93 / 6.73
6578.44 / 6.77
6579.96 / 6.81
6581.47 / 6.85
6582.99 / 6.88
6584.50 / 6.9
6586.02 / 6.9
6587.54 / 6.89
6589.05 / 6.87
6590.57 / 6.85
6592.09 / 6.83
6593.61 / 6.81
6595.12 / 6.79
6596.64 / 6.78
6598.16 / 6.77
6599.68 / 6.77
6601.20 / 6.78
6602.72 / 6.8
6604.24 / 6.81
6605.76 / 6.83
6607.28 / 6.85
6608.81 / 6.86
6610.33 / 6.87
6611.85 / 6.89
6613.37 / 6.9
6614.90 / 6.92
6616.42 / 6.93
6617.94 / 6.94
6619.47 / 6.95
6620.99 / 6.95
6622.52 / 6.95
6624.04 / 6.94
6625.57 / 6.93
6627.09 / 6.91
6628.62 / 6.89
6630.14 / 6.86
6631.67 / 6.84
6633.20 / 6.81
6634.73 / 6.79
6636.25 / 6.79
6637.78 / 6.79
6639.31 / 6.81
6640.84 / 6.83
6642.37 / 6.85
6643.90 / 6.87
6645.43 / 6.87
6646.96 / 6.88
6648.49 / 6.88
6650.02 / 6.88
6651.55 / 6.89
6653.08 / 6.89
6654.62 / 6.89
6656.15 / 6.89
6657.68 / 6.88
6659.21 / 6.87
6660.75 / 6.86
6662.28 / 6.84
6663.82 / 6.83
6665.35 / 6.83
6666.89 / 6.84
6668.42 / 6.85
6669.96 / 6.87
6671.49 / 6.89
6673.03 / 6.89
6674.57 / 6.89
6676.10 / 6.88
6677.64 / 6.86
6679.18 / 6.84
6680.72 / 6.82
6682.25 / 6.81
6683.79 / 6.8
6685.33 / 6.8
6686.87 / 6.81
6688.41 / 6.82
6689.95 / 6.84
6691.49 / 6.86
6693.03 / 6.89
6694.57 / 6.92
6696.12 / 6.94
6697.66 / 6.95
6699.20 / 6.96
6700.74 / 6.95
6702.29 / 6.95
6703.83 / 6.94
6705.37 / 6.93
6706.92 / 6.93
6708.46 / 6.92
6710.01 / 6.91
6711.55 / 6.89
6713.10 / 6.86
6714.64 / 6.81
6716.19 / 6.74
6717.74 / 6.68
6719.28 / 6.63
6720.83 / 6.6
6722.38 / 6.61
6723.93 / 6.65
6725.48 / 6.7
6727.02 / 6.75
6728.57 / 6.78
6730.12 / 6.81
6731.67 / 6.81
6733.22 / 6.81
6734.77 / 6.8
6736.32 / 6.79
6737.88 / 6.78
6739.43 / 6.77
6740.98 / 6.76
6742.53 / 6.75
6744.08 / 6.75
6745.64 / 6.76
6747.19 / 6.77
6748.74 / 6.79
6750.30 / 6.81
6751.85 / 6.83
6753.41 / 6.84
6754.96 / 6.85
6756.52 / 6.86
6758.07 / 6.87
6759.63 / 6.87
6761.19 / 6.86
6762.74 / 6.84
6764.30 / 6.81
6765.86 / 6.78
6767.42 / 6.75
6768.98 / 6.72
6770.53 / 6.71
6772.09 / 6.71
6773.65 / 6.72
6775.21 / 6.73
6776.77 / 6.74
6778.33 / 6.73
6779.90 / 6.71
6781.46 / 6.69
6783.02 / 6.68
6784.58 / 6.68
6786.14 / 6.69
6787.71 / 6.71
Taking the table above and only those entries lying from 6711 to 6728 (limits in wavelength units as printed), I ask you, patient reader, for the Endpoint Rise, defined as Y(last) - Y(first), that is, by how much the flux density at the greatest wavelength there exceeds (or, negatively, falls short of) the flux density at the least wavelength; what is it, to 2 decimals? -0.14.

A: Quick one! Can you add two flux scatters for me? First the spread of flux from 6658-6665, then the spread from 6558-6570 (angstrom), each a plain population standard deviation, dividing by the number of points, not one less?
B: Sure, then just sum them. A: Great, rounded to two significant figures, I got 0.15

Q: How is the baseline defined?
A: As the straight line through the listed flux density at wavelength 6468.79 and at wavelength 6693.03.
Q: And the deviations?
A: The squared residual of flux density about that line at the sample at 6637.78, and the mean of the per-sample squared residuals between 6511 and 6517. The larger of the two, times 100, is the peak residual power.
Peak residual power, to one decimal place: 2.0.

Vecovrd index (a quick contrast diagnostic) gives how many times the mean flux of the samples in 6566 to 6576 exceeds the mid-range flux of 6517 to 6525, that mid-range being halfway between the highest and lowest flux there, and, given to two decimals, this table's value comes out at 0.93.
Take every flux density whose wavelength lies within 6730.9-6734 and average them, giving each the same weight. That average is 6.81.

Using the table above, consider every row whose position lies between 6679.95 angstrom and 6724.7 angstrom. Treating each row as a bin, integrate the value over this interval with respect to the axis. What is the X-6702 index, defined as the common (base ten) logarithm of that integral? 2.49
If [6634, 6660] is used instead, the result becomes 2.25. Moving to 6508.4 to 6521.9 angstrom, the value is 1.97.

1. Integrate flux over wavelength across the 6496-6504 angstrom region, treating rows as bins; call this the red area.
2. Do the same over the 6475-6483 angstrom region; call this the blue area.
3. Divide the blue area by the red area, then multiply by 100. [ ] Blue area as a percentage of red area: 106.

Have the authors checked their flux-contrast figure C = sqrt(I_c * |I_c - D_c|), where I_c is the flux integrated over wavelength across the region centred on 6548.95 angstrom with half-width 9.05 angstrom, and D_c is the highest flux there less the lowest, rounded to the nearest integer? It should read 123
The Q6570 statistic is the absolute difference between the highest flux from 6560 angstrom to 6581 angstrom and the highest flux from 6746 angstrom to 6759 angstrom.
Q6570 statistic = 0.060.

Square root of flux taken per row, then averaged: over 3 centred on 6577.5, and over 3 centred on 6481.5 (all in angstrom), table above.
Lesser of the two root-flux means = 2.60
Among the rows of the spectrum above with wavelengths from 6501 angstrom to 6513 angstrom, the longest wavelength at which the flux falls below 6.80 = 6504.64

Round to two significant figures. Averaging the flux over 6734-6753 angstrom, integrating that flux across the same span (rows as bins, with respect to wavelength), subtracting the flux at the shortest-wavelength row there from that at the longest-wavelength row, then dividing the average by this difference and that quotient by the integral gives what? 1.8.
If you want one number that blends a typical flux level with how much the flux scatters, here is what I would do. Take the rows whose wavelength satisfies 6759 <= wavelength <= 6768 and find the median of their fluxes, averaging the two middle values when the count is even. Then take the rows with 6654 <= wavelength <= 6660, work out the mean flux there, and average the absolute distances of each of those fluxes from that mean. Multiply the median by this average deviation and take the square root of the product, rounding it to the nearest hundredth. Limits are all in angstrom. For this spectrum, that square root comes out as 0.23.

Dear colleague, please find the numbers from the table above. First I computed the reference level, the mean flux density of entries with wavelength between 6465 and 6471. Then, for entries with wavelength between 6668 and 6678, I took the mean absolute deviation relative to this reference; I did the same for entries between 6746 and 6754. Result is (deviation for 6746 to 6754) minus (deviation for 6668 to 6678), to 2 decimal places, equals -0.06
